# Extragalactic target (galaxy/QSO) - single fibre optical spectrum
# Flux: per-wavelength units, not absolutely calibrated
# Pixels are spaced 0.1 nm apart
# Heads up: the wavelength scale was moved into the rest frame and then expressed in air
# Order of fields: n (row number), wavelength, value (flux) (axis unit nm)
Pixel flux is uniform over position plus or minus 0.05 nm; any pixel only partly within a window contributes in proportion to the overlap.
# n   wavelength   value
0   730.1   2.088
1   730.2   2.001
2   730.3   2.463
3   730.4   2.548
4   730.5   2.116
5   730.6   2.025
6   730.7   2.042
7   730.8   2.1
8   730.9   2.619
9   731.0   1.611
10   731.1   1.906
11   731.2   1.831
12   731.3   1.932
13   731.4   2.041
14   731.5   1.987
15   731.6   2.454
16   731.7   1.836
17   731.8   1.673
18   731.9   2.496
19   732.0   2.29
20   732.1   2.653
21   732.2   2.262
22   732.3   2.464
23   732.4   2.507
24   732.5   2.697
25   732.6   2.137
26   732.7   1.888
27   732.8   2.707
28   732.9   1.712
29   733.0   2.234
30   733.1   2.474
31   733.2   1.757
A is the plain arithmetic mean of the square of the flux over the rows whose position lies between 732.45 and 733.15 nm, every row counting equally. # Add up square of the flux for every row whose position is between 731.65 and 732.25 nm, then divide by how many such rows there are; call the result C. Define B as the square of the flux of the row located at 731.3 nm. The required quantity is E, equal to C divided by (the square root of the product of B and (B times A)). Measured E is 0.58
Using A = 5.3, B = 3.7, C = 4.97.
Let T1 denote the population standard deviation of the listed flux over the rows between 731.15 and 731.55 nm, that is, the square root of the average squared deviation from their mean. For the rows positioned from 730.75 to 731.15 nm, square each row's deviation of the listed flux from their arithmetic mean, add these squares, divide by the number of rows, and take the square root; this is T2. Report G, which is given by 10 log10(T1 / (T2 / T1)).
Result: -18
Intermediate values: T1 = 0.1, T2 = 0.367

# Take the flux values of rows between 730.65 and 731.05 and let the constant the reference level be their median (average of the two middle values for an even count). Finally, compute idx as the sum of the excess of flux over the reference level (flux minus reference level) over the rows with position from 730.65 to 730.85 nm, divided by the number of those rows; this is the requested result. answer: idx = 0.00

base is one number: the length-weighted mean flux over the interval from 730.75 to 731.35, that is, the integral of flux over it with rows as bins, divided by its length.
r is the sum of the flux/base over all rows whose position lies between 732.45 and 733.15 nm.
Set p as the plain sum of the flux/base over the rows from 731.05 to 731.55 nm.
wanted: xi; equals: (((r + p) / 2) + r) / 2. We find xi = 7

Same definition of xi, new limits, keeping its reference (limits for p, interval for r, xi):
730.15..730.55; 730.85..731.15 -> 3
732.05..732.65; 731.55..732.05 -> 6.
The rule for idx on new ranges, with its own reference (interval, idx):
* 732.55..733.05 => 0.06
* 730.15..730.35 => 0.16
